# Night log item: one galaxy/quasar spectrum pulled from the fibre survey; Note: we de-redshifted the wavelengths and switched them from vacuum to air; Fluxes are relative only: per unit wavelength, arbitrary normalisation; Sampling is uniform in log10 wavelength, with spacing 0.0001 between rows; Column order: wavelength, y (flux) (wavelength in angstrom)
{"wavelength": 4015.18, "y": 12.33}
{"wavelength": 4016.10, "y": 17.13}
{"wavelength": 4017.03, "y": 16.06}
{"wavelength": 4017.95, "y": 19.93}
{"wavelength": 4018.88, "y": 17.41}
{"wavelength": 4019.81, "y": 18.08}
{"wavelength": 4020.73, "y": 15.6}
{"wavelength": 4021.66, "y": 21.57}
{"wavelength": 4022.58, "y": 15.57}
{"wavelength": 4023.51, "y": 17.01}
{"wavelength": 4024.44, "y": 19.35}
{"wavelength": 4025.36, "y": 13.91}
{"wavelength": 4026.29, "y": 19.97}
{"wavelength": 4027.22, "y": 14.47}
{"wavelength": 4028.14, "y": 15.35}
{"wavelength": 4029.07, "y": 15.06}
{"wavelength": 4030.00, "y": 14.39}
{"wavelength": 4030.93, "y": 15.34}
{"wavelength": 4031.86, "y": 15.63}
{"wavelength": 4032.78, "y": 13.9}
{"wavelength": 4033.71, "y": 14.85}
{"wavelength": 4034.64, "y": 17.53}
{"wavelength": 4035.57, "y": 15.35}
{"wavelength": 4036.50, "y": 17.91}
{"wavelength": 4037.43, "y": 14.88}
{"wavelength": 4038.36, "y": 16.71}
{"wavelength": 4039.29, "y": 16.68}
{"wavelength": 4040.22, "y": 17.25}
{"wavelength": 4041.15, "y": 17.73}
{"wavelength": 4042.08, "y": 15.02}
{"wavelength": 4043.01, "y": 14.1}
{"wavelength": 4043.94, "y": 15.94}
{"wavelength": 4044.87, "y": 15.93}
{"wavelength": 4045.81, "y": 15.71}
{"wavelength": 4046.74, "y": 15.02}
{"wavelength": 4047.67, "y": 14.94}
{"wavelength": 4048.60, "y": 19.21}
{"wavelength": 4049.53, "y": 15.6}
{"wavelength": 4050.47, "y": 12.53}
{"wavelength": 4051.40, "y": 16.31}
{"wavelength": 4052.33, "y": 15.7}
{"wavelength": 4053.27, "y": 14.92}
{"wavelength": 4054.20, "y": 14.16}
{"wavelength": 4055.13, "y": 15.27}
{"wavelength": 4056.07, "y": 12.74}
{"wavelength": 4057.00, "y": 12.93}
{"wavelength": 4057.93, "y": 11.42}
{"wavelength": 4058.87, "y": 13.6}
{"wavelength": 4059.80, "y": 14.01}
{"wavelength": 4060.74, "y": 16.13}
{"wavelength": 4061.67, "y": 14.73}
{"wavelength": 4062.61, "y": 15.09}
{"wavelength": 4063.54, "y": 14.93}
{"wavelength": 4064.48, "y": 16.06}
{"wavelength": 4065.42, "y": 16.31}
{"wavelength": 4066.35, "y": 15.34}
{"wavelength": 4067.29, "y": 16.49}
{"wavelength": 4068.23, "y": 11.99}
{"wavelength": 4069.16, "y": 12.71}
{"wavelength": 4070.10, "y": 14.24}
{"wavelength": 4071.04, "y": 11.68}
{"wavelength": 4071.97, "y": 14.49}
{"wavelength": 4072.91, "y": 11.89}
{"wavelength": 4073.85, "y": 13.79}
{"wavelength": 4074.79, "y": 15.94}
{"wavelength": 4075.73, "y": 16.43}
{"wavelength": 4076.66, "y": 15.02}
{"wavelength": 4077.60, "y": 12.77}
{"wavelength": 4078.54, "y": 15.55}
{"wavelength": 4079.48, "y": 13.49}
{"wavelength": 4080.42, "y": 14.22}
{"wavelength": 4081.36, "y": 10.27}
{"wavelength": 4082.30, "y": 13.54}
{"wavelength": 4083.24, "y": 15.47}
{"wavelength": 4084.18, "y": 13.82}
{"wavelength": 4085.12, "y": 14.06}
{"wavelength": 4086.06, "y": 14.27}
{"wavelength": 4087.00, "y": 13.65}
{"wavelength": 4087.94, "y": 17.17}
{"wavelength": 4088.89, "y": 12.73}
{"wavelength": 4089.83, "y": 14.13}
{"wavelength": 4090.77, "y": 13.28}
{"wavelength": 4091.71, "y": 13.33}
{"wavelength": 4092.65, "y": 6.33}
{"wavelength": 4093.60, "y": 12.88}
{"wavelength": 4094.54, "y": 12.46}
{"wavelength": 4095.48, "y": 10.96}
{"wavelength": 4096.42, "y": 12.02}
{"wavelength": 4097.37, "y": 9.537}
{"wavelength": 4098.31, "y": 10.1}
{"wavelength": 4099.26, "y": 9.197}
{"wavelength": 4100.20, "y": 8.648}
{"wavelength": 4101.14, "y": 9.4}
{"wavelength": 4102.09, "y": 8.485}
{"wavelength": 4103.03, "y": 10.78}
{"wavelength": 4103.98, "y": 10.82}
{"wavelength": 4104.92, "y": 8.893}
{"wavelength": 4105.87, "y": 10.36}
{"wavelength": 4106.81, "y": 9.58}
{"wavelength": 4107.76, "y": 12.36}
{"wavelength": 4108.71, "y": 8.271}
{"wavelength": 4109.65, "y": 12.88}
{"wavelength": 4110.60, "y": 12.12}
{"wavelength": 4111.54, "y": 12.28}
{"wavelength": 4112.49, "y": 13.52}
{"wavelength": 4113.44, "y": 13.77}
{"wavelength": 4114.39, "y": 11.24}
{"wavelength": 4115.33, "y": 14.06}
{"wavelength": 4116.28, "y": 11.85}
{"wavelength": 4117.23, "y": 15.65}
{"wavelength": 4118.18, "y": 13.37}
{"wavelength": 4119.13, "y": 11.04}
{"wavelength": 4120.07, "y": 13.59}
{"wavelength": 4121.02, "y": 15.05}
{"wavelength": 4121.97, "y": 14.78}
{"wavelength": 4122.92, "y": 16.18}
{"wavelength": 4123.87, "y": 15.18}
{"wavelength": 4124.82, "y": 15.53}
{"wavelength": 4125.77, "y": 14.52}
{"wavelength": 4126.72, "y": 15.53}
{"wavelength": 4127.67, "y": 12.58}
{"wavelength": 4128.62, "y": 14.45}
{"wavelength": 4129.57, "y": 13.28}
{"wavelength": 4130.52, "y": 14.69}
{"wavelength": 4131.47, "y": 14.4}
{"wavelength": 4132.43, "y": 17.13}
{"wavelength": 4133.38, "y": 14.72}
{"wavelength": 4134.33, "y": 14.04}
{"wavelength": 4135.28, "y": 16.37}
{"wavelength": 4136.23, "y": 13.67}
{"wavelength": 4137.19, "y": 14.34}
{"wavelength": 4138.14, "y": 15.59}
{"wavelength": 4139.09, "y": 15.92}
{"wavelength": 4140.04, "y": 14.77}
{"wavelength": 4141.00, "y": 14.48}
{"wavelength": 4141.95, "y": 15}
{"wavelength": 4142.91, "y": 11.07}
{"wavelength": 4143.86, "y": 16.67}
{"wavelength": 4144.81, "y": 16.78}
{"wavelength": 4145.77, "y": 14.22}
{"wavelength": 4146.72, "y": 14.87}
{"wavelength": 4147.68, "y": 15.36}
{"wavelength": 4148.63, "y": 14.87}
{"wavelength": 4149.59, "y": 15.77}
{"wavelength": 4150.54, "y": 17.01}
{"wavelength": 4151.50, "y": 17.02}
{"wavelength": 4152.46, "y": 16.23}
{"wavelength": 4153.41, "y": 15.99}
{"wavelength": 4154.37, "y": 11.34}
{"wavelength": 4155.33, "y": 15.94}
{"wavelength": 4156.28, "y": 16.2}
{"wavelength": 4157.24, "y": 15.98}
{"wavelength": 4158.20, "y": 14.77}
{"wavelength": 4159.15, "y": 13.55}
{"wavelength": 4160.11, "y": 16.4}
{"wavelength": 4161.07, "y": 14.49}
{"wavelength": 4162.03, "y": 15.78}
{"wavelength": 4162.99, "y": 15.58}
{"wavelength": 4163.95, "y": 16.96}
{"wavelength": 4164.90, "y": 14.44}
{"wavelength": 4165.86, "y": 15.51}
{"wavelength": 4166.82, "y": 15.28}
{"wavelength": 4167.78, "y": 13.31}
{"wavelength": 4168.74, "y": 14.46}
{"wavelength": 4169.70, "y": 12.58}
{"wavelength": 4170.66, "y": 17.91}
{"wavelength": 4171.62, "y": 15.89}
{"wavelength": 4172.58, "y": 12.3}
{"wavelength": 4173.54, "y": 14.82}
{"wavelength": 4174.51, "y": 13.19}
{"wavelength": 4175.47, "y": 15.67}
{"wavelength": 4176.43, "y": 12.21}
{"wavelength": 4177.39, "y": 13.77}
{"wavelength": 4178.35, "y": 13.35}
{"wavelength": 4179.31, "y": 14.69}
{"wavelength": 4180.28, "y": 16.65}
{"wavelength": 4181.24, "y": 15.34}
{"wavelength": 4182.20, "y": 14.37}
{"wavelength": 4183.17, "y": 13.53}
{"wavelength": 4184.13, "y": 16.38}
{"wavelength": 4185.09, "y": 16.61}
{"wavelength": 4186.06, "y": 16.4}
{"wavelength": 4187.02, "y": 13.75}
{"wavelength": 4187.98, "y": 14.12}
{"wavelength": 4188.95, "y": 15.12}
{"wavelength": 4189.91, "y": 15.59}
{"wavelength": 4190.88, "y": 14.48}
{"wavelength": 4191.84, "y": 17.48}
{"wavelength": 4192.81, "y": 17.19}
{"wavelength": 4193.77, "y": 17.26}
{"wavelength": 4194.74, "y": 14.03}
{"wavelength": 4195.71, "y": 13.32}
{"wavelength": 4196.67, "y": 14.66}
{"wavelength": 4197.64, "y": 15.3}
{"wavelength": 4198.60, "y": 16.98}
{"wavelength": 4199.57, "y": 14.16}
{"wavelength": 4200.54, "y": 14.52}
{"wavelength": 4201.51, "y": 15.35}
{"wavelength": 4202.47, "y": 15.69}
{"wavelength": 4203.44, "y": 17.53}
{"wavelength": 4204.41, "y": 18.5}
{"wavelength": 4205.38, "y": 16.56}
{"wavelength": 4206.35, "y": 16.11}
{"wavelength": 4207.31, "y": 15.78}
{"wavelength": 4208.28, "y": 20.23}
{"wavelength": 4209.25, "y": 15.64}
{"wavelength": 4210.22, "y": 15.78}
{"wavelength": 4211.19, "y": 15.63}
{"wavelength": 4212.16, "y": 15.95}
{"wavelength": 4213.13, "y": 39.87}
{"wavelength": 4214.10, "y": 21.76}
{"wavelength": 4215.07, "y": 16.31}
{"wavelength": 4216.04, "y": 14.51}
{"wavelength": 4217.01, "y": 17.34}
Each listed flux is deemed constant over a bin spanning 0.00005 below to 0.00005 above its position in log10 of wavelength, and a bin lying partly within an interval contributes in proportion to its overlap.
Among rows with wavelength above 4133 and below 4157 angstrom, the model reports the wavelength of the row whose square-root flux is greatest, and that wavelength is 4151.50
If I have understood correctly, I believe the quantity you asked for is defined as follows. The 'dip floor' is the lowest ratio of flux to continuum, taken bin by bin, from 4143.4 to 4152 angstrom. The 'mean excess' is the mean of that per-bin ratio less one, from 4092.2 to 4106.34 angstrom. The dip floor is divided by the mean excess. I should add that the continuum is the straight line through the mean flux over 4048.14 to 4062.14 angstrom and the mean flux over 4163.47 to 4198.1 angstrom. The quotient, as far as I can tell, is -3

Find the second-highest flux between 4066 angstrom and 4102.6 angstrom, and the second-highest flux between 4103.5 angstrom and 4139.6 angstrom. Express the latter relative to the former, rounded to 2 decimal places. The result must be 0.99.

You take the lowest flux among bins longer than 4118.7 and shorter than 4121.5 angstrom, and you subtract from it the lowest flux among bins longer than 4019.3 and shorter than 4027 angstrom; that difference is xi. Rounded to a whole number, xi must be -3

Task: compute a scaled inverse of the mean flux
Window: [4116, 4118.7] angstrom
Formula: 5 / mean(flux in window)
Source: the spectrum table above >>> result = 0.37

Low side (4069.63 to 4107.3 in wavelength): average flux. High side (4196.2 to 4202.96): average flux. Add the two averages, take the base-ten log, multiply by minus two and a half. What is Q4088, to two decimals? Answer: -3.60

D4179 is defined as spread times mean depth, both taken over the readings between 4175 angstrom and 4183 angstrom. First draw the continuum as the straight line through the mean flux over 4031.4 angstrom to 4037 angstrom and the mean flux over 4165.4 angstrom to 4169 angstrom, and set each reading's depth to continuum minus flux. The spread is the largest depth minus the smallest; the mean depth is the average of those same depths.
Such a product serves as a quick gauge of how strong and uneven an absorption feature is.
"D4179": 0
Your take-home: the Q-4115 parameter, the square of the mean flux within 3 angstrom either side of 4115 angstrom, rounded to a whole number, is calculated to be 178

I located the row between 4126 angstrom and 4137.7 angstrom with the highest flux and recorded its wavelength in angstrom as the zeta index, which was 4132.43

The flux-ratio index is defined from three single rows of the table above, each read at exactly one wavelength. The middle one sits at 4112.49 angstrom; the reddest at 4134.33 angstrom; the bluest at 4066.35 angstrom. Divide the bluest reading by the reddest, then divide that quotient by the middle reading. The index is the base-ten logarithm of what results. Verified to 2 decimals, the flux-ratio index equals -1.09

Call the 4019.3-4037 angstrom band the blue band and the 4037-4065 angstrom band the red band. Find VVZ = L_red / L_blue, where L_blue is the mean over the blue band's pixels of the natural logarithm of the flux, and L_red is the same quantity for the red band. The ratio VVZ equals 0.97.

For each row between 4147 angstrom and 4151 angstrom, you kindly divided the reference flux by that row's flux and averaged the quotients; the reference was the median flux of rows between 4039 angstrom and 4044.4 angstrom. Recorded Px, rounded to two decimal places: 1.04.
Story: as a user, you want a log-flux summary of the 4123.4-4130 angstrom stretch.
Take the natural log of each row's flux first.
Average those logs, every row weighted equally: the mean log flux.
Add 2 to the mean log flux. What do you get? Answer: 4.67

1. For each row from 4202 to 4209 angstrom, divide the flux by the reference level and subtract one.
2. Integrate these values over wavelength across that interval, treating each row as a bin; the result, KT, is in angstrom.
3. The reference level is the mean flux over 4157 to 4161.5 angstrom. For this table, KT 1.0 angstrom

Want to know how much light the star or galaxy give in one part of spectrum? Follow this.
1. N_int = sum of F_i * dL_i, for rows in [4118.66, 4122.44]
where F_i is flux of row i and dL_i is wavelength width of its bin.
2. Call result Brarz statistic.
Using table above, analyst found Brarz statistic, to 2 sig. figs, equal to 52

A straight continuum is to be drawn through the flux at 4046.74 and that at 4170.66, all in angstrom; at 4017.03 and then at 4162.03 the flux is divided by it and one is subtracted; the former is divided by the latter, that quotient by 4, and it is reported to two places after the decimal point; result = -0.28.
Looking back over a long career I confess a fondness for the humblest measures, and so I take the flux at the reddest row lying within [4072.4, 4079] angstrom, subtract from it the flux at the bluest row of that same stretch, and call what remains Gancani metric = 3.7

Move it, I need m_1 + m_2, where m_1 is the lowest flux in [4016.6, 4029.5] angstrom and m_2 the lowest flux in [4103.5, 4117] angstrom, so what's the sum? 22.2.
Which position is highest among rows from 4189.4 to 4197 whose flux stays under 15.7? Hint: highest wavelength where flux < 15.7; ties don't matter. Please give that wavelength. 4196.67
